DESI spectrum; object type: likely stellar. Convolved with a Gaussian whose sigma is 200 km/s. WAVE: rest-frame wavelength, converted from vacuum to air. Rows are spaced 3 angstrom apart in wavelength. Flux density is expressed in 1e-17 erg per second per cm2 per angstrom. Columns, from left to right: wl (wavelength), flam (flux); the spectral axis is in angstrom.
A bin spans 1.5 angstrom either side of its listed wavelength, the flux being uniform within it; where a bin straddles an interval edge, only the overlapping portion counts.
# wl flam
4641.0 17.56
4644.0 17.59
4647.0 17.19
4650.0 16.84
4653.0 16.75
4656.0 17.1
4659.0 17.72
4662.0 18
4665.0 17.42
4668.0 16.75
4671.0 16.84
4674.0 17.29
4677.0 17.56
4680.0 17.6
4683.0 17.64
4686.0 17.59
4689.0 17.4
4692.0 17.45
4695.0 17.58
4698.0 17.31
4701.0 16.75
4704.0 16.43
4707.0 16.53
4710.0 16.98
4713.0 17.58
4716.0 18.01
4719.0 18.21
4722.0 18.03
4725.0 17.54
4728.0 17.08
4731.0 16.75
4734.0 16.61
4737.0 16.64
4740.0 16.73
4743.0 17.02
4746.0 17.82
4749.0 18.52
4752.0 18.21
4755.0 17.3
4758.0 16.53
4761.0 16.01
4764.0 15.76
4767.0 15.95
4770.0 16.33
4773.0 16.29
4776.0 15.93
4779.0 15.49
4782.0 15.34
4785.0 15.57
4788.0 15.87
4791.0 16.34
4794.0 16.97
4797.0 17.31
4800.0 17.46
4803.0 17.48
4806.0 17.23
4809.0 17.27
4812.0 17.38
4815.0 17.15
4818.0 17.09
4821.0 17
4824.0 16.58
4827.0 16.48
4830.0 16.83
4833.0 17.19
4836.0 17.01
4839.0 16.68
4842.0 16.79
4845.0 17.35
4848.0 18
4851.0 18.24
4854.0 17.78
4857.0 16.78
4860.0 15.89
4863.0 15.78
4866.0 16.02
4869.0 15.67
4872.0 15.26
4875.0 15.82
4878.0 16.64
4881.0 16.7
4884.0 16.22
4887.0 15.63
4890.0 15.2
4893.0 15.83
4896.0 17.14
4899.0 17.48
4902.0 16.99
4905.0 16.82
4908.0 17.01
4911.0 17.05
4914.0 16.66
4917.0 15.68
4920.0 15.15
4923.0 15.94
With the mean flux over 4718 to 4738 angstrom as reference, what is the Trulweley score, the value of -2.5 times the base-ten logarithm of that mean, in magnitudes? -3.09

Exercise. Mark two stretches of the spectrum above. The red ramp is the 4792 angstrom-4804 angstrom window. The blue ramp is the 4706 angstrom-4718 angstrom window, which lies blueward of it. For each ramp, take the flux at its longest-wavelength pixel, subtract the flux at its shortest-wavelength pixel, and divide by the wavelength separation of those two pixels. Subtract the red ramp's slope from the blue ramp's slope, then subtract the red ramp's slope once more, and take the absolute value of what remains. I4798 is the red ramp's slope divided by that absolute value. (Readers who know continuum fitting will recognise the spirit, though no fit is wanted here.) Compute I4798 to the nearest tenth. 1.1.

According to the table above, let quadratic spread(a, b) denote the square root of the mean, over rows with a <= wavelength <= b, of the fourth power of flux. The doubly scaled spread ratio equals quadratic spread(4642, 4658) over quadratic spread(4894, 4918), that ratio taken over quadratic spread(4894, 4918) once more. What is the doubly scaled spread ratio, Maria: 0.0036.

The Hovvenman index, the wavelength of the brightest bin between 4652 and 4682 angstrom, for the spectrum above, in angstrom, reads 4662.0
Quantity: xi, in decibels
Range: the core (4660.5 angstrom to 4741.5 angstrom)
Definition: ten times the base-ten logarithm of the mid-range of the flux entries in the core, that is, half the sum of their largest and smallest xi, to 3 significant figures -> 12.4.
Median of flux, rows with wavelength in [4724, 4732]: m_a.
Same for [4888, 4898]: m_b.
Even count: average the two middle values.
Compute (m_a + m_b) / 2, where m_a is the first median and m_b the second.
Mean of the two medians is 16.5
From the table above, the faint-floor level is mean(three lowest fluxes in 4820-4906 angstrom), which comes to 15.4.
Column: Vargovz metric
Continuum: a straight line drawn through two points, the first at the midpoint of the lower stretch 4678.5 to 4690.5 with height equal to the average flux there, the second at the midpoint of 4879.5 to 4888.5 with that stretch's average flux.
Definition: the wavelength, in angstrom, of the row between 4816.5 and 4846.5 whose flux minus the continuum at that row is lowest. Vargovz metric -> 4827.0 angstrom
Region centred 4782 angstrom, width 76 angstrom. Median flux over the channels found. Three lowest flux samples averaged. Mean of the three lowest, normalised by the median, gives 0.911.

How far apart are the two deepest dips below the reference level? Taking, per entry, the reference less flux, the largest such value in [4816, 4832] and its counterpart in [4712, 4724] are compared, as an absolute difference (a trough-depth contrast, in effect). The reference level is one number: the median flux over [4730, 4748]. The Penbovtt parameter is 1.1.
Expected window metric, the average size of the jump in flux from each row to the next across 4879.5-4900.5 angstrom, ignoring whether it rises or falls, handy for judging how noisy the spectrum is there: 0.63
